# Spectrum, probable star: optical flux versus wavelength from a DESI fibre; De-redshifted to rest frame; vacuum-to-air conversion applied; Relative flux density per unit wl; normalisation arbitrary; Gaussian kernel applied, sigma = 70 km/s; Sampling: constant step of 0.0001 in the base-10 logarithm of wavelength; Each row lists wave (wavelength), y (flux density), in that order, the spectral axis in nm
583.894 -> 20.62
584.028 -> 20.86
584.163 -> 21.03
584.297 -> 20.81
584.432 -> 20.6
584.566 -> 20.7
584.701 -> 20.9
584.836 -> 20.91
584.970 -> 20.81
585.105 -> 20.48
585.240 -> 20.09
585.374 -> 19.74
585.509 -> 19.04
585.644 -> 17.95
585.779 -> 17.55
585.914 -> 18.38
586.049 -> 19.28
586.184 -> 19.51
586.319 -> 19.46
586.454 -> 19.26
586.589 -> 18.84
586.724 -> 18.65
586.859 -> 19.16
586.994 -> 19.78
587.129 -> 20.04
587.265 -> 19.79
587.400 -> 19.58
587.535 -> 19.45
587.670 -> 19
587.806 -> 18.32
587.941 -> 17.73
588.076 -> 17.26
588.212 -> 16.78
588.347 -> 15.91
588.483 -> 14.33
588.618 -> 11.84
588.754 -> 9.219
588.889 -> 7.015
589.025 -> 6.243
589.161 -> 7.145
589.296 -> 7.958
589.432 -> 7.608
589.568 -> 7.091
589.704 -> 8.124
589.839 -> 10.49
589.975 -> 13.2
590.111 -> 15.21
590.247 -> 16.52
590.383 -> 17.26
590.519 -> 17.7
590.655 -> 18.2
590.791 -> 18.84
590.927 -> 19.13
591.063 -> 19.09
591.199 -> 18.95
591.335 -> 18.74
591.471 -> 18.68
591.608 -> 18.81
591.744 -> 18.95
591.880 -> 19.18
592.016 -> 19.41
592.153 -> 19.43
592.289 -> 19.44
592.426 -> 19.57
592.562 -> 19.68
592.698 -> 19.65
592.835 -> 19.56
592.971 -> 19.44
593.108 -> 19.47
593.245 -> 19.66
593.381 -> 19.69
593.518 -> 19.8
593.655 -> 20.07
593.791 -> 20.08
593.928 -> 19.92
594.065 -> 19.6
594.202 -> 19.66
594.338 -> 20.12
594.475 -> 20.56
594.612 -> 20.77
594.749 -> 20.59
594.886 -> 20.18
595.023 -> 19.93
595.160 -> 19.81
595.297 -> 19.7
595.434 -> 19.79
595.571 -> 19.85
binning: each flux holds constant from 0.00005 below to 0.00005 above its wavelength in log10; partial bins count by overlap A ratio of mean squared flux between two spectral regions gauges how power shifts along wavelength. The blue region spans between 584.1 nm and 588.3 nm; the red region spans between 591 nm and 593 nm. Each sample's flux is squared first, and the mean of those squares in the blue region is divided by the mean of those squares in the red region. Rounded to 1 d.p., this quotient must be 1.0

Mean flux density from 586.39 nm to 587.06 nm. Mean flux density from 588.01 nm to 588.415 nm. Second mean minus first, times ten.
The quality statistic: -25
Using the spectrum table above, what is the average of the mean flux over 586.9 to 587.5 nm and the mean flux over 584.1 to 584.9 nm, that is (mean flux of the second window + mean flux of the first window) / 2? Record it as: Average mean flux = 20.3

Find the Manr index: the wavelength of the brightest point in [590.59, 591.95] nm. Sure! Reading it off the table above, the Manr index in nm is 591.880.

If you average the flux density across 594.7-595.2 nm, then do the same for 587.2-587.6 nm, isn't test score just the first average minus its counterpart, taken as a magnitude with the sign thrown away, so 0.5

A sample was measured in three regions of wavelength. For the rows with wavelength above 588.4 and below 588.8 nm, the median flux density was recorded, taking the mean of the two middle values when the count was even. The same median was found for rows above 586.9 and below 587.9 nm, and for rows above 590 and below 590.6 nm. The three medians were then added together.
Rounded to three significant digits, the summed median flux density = 48.3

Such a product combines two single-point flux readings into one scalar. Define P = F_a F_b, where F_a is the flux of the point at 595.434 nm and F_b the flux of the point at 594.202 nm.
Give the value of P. 389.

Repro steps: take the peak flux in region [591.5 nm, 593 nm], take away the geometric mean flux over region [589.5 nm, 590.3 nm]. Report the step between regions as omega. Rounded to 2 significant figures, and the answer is 8.5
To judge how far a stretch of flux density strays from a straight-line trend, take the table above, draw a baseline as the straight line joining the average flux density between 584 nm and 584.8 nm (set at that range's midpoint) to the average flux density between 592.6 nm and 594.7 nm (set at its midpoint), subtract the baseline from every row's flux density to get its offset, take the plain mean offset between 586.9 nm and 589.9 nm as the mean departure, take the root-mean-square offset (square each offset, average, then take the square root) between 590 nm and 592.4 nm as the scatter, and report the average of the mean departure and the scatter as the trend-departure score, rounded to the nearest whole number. -2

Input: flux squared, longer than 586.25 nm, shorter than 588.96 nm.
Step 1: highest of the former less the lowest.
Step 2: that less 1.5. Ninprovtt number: 351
